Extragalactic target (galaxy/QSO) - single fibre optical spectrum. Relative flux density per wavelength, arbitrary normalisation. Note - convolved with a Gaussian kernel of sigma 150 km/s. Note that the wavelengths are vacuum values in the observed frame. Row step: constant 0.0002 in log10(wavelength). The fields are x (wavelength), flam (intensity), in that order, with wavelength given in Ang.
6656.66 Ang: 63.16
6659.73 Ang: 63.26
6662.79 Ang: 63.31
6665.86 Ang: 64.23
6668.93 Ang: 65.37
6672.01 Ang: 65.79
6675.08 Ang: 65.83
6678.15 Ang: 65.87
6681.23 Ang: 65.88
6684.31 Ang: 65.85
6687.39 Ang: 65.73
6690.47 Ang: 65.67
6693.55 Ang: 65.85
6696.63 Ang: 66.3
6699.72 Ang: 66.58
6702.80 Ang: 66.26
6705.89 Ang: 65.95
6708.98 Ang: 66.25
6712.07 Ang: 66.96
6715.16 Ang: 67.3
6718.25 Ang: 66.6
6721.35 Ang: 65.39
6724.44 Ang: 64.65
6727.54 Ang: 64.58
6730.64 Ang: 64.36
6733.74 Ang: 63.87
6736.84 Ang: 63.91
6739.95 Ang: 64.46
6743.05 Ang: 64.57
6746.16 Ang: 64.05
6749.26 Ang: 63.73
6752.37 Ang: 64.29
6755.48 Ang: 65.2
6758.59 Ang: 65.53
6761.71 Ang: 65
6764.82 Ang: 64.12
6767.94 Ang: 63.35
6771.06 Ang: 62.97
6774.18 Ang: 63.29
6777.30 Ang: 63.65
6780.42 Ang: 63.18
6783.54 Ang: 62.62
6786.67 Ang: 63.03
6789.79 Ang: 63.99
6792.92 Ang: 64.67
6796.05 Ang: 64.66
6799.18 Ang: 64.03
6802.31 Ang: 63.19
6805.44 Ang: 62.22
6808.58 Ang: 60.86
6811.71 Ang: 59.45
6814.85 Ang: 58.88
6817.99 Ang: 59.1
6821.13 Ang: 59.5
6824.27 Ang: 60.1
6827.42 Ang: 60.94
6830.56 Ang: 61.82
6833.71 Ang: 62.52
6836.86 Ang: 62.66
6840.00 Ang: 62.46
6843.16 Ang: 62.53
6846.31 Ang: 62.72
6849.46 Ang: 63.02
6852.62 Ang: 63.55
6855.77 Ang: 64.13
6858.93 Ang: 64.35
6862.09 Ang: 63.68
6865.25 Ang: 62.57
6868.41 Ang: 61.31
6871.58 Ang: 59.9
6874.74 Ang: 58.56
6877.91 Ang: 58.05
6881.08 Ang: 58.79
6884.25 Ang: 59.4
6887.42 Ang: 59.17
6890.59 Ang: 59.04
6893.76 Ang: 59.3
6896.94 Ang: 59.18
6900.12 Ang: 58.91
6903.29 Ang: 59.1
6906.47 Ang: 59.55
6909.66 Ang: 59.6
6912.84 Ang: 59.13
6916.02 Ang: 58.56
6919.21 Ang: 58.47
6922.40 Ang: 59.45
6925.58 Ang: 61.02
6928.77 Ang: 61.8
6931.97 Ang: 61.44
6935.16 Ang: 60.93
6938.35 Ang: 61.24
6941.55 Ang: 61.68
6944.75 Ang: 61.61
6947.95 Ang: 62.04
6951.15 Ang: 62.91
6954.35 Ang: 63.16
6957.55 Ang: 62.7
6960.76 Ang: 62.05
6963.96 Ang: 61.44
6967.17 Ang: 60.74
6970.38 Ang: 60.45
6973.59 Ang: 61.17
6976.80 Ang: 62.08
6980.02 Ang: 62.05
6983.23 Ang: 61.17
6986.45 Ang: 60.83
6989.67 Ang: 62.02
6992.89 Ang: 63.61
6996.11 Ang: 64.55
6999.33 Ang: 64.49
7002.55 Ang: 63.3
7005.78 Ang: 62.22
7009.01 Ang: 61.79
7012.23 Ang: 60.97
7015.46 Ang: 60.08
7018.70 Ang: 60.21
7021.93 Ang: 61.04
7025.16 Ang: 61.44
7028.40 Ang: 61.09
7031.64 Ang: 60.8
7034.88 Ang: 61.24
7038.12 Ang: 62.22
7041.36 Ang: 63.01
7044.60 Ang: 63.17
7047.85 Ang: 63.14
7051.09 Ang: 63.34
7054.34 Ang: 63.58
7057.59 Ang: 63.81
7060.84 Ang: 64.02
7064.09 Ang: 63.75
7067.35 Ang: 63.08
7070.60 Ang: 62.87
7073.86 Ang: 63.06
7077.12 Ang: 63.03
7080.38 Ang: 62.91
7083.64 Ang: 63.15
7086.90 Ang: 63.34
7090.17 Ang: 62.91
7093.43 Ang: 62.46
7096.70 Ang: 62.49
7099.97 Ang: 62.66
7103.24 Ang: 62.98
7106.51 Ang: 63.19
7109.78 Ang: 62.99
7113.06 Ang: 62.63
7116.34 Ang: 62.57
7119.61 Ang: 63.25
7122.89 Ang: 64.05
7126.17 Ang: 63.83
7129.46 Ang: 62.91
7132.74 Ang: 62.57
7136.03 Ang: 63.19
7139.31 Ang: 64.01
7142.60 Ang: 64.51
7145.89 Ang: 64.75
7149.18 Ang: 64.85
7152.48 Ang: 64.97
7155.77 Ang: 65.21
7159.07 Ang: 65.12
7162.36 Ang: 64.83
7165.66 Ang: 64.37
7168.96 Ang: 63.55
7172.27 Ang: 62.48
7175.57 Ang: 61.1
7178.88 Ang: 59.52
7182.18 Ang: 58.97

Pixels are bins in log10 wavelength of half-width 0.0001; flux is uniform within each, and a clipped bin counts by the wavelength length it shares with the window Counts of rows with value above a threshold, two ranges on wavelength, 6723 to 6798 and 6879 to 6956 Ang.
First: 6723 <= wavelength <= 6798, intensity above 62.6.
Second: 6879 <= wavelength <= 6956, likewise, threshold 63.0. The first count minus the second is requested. 23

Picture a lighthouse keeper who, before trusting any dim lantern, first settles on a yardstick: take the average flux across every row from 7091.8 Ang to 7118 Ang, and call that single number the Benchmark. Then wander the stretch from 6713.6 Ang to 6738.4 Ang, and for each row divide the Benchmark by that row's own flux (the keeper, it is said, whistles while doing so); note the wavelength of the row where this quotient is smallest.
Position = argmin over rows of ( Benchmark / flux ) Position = 6715.16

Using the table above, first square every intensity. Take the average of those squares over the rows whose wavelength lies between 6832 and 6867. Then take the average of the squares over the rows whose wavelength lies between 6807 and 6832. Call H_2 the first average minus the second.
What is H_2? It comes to 372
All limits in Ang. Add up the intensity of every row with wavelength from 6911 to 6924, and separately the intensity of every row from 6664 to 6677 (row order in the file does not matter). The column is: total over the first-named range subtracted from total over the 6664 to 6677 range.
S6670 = 26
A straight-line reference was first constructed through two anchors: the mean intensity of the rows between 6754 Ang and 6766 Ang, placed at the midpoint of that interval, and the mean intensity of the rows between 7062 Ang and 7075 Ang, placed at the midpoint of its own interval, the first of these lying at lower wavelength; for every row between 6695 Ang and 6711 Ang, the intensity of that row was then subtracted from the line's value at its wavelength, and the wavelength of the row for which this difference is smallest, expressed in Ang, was 6699.72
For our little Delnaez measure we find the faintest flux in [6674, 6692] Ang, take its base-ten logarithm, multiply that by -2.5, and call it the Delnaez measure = -4.54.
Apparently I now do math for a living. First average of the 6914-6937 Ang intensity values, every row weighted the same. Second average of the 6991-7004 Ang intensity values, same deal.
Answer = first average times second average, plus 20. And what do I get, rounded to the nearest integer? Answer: 3875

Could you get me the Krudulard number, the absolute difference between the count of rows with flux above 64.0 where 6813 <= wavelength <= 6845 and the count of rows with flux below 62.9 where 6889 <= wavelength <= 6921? 10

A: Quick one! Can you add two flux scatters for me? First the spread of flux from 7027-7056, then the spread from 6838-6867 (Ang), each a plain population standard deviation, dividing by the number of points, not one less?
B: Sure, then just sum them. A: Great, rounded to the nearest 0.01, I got 1.71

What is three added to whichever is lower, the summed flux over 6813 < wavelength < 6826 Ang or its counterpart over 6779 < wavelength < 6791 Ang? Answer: 241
